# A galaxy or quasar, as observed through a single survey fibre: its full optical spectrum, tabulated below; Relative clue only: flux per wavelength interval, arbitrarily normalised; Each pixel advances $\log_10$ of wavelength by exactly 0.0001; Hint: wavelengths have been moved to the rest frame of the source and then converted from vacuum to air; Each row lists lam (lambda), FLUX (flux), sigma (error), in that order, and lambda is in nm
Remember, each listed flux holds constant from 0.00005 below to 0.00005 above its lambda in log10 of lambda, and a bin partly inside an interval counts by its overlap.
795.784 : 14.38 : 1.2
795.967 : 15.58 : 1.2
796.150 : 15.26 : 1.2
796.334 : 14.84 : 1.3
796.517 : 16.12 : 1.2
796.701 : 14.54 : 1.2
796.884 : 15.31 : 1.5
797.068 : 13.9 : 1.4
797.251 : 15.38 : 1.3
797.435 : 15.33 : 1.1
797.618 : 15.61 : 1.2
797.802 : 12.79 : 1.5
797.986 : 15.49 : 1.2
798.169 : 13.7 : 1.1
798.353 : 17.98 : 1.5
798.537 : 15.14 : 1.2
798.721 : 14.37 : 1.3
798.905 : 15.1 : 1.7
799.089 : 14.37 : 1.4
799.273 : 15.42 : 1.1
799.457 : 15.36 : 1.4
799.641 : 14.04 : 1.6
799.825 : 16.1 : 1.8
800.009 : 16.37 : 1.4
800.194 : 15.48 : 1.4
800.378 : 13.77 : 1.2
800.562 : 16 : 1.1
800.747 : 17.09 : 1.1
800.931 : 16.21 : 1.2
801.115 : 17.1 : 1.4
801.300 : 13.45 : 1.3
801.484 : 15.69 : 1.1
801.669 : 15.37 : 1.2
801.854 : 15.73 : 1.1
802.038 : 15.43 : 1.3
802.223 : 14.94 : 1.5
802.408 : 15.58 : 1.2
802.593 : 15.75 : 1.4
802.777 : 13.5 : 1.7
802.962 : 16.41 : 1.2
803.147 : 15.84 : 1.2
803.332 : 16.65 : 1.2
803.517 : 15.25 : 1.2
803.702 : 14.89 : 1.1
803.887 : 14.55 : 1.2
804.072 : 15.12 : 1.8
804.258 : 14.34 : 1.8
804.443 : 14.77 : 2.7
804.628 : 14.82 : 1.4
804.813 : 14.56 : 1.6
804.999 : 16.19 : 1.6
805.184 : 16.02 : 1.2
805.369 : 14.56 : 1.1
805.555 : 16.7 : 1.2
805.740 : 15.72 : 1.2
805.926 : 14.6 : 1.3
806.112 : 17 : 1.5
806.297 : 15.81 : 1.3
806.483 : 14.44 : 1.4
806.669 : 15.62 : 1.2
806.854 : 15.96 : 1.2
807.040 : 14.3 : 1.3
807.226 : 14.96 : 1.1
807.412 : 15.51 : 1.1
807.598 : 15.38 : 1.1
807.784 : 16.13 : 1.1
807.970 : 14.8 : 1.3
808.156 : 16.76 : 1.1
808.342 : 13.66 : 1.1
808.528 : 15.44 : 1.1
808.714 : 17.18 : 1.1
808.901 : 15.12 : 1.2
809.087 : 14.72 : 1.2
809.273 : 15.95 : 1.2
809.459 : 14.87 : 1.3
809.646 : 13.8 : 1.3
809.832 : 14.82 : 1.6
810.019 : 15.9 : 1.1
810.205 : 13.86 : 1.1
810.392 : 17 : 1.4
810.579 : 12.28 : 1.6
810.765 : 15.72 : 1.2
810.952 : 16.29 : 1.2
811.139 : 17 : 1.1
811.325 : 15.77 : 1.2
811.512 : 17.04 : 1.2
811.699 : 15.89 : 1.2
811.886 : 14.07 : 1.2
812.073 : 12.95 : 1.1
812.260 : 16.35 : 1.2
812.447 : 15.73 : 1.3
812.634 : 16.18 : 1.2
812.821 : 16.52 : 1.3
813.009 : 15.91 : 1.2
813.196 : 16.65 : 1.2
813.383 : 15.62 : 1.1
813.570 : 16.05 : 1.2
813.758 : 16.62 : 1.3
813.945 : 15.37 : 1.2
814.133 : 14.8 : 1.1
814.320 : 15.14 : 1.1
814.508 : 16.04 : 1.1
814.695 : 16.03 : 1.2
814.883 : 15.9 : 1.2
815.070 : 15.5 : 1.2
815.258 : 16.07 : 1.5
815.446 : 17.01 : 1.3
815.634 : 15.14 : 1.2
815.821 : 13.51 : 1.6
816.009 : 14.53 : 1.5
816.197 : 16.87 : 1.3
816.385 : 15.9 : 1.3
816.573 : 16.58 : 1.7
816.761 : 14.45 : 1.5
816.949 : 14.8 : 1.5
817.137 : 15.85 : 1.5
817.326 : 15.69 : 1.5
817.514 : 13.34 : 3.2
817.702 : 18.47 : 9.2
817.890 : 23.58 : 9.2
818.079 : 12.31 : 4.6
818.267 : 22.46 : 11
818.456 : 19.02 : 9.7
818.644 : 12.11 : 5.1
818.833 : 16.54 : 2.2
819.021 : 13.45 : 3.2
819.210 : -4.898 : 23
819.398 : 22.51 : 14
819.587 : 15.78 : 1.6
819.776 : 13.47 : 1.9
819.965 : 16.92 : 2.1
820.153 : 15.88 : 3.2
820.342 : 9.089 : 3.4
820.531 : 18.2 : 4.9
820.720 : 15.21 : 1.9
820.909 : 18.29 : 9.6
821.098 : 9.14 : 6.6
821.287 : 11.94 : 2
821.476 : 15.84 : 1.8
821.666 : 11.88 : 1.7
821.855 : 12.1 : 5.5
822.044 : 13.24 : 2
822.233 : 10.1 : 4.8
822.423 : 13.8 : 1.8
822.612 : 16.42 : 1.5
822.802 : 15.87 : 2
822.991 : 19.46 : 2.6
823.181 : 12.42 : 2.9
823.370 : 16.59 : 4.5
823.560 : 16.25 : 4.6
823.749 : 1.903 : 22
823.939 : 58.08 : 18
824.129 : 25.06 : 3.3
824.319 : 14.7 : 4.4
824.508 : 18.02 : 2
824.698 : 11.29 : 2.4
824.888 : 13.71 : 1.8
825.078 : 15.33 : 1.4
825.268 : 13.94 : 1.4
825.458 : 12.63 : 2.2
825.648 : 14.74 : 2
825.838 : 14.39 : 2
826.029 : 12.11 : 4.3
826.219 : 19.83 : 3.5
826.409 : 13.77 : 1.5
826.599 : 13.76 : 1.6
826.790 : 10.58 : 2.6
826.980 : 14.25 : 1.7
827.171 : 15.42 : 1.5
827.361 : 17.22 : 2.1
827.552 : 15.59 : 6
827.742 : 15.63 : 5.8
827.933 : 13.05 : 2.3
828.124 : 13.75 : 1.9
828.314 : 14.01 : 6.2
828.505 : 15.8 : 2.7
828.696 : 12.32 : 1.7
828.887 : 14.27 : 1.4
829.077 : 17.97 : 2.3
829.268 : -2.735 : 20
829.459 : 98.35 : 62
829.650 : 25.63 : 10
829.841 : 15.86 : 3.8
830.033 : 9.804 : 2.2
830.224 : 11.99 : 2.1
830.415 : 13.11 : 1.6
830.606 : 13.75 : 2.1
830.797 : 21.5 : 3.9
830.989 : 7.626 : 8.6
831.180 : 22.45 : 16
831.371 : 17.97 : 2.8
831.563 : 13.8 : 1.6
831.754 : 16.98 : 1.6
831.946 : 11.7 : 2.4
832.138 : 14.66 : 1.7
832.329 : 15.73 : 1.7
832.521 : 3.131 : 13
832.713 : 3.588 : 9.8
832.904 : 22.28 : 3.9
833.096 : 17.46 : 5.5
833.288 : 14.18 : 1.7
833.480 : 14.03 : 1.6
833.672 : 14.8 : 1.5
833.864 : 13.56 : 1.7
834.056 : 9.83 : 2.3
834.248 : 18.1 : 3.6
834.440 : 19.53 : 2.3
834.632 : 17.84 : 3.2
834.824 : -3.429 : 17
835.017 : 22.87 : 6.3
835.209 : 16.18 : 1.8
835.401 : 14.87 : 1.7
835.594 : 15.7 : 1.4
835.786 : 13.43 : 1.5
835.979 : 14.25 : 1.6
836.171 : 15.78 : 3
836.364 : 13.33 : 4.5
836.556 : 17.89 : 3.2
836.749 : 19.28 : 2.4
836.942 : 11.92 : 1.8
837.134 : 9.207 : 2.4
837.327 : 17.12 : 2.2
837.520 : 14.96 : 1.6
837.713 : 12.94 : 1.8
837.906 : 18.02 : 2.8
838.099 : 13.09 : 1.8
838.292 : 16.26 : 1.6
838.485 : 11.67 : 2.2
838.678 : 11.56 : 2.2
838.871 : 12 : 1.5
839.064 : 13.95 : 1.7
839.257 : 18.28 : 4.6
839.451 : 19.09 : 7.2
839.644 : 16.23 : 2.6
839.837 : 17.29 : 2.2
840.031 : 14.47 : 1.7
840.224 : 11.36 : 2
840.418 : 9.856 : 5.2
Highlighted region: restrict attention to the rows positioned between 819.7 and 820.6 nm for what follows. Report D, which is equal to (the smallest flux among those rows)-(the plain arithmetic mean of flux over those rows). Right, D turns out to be -6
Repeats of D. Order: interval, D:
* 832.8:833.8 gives -3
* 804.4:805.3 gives -1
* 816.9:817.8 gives -2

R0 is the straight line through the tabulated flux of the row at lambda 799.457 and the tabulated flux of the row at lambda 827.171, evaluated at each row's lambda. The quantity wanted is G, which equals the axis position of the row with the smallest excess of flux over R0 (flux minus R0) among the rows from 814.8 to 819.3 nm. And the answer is 819.210 nm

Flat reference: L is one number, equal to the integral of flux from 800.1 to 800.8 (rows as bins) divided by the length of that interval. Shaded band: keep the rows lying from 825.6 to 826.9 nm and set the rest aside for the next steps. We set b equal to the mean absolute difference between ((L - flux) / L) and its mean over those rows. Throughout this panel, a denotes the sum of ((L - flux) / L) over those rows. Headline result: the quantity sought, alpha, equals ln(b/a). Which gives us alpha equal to -1.6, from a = 0.6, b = 0.12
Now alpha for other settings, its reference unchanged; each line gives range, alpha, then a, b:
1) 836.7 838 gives -0.5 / 0.3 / 0.19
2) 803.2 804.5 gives -1.7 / 0.2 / 0.03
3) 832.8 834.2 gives 0.2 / 0.1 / 0.17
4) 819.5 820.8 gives -0.6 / 0.2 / 0.13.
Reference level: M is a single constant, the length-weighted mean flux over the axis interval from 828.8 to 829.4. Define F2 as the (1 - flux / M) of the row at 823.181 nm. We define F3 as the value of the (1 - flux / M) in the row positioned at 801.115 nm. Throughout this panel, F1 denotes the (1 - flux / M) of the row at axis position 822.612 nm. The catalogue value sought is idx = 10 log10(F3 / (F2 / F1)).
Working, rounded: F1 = -0.08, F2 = 0.18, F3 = -0.13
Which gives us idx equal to -12.4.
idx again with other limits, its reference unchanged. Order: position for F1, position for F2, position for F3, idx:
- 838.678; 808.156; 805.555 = -6.4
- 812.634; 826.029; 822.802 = -18.1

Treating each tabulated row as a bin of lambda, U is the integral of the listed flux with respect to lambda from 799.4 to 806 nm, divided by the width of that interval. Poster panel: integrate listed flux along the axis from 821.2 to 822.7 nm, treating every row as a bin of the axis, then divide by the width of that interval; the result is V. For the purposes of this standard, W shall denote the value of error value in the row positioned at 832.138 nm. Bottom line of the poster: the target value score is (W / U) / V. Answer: 0.0084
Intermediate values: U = 15.4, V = 13.2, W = 1.7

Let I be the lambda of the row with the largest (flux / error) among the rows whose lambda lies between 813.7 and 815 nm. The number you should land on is 814.508 nm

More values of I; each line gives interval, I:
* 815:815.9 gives 815.446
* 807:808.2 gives 808.156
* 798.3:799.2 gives 798.537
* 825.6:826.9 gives 826.409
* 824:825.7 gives 825.078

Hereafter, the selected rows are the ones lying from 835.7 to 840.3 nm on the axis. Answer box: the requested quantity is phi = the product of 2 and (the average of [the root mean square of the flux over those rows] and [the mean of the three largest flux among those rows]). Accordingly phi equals 33.9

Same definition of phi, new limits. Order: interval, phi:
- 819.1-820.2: 34.2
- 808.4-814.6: 32.7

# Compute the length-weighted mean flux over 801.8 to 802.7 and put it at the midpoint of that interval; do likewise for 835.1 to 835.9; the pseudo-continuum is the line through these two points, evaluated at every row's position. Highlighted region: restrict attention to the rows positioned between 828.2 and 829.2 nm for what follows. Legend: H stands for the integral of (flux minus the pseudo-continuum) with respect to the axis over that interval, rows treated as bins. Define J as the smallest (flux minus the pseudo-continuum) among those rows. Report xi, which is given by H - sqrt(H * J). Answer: -2.4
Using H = -0.8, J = -3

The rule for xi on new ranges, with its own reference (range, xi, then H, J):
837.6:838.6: -2.4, -0.8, -3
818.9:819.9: -10.7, -3.0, -20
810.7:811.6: 0.3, 0.9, 0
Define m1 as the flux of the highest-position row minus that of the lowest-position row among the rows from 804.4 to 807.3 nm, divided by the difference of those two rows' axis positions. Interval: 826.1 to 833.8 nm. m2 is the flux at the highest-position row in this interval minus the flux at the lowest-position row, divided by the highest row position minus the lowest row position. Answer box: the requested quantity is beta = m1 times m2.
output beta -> -0.05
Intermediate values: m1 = 0.1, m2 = -0.7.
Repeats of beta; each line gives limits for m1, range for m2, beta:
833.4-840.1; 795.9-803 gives 0.01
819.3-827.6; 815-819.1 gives 0.44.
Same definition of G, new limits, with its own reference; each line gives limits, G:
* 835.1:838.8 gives 837.134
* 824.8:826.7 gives 826.029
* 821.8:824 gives 823.749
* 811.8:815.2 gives 812.073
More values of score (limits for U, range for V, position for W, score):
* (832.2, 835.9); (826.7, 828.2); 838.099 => 0.0090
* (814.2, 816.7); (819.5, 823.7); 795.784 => 0.0053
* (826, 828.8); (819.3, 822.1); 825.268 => 0.0066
